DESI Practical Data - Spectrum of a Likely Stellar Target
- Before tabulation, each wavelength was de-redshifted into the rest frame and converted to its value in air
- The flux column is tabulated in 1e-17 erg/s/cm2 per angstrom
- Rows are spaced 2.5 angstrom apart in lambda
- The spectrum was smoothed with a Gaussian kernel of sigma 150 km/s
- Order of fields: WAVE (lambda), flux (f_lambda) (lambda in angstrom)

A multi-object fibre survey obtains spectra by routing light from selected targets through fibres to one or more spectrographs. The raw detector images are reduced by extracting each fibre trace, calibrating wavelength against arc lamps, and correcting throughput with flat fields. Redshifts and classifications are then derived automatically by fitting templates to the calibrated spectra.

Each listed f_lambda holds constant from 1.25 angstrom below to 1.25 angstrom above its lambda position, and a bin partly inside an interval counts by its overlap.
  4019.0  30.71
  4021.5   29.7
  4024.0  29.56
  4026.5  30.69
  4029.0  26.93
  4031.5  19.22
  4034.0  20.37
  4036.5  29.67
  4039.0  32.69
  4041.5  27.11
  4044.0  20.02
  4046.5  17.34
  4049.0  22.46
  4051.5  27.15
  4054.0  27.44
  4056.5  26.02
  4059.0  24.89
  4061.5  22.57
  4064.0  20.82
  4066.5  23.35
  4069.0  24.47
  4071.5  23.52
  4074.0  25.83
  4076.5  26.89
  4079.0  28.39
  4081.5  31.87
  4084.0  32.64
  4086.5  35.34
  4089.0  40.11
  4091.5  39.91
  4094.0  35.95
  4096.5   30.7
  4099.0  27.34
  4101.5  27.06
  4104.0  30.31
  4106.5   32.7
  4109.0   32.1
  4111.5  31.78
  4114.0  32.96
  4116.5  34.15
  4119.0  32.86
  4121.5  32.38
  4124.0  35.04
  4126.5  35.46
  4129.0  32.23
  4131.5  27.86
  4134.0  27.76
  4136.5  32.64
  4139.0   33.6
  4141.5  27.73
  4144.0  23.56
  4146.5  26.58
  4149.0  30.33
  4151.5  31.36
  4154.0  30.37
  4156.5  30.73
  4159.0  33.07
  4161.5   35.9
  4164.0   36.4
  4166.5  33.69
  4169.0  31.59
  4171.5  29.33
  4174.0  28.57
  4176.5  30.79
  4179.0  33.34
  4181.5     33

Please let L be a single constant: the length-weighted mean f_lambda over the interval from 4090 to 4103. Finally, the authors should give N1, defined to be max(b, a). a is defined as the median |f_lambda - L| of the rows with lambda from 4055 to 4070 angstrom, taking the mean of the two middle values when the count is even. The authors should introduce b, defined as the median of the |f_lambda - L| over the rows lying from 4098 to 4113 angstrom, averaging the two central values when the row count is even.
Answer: 8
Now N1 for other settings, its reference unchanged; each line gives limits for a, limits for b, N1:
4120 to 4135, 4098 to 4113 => 3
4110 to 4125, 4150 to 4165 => 2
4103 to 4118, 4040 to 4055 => 8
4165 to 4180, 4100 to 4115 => 1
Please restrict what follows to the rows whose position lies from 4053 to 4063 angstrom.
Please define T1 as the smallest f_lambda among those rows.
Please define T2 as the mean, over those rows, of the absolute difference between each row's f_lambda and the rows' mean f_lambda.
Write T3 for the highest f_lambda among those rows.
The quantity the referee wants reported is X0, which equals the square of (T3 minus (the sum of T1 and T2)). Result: 11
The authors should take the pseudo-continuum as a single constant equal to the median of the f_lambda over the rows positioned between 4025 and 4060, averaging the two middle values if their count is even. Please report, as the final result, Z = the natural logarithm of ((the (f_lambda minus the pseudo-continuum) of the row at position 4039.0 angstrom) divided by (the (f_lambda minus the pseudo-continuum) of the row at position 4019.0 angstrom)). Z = 0.4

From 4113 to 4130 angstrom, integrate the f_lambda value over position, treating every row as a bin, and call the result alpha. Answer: 571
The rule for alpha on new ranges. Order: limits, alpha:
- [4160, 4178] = 582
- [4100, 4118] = 568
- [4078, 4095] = 594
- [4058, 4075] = 401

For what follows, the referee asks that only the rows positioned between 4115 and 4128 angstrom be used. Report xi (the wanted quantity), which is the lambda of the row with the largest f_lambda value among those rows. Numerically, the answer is 4126.5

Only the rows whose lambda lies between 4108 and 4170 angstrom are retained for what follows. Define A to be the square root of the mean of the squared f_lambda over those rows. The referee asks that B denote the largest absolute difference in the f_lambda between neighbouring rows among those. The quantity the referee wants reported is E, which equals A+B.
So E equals 37.7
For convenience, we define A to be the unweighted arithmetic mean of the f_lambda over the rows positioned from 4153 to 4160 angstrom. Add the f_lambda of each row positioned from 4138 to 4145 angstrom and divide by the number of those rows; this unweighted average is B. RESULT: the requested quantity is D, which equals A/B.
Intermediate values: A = 31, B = 28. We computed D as 1.11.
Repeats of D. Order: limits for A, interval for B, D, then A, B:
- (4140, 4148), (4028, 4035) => 1.17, 26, 22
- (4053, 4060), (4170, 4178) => 0.88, 26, 30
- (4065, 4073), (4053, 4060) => 0.91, 24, 26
